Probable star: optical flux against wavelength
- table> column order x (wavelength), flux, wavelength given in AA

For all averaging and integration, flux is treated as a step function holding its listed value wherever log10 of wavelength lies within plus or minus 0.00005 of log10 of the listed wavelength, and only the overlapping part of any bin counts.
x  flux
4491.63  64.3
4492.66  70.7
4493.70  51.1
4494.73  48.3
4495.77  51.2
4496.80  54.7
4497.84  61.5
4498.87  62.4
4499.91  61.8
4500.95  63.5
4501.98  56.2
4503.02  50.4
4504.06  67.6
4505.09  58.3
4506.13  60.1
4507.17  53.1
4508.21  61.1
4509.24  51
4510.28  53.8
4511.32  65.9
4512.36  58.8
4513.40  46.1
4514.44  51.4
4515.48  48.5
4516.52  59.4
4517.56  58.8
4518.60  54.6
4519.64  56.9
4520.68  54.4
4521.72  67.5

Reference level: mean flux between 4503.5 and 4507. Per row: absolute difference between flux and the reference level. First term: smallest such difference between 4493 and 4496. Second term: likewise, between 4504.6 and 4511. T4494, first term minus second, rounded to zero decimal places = 10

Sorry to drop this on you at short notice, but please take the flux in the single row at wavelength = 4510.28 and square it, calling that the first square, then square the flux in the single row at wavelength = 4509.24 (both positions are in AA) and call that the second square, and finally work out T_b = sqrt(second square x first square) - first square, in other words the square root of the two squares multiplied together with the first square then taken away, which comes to -151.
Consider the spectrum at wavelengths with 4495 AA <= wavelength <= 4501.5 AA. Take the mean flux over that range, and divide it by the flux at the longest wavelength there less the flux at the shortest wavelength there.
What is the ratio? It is 4.8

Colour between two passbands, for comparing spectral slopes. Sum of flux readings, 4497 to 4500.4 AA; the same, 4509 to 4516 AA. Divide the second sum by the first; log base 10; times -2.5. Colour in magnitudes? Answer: -0.8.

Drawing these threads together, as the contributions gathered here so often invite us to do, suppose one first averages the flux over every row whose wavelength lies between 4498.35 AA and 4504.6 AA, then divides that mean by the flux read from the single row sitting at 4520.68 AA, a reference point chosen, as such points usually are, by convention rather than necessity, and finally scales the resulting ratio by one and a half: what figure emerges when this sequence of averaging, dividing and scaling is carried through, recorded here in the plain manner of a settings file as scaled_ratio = 1.66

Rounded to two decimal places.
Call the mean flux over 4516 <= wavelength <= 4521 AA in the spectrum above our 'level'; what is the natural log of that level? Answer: 4.04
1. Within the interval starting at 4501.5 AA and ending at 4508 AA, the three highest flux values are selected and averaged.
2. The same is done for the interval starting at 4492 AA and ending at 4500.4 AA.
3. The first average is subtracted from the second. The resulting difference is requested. 3.0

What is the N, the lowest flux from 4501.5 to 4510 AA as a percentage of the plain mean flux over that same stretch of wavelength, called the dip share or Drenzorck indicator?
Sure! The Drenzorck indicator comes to 88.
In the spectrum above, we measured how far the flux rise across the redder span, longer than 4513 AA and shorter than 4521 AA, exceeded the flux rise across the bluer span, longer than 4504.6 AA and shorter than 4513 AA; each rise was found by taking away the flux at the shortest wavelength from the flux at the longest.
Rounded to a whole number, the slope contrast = 8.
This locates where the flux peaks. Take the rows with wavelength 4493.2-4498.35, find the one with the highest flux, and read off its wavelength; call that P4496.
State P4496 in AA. 4497.84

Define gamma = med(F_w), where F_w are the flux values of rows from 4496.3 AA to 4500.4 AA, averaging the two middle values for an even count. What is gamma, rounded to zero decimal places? 62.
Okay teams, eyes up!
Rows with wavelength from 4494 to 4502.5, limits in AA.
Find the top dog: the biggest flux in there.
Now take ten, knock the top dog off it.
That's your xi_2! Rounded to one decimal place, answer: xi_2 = -53.5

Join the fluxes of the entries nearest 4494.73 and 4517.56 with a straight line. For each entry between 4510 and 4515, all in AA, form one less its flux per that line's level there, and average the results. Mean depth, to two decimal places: 0.02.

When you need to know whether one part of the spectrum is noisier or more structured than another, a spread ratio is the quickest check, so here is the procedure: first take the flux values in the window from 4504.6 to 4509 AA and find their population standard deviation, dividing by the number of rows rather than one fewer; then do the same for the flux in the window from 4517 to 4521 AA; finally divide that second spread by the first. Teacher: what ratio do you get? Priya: 0.6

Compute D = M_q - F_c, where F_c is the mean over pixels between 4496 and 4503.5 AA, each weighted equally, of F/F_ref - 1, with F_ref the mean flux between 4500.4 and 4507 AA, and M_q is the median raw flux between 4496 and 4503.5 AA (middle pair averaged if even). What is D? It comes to 62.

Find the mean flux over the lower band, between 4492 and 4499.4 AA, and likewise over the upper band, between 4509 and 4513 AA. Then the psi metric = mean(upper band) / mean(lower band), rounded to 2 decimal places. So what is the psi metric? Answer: 1.00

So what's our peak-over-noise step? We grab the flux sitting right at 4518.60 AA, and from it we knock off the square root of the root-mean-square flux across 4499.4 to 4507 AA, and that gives 47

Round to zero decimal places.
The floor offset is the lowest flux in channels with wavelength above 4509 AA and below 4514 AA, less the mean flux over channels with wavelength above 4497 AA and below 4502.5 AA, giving -15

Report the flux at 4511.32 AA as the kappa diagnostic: 65.9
